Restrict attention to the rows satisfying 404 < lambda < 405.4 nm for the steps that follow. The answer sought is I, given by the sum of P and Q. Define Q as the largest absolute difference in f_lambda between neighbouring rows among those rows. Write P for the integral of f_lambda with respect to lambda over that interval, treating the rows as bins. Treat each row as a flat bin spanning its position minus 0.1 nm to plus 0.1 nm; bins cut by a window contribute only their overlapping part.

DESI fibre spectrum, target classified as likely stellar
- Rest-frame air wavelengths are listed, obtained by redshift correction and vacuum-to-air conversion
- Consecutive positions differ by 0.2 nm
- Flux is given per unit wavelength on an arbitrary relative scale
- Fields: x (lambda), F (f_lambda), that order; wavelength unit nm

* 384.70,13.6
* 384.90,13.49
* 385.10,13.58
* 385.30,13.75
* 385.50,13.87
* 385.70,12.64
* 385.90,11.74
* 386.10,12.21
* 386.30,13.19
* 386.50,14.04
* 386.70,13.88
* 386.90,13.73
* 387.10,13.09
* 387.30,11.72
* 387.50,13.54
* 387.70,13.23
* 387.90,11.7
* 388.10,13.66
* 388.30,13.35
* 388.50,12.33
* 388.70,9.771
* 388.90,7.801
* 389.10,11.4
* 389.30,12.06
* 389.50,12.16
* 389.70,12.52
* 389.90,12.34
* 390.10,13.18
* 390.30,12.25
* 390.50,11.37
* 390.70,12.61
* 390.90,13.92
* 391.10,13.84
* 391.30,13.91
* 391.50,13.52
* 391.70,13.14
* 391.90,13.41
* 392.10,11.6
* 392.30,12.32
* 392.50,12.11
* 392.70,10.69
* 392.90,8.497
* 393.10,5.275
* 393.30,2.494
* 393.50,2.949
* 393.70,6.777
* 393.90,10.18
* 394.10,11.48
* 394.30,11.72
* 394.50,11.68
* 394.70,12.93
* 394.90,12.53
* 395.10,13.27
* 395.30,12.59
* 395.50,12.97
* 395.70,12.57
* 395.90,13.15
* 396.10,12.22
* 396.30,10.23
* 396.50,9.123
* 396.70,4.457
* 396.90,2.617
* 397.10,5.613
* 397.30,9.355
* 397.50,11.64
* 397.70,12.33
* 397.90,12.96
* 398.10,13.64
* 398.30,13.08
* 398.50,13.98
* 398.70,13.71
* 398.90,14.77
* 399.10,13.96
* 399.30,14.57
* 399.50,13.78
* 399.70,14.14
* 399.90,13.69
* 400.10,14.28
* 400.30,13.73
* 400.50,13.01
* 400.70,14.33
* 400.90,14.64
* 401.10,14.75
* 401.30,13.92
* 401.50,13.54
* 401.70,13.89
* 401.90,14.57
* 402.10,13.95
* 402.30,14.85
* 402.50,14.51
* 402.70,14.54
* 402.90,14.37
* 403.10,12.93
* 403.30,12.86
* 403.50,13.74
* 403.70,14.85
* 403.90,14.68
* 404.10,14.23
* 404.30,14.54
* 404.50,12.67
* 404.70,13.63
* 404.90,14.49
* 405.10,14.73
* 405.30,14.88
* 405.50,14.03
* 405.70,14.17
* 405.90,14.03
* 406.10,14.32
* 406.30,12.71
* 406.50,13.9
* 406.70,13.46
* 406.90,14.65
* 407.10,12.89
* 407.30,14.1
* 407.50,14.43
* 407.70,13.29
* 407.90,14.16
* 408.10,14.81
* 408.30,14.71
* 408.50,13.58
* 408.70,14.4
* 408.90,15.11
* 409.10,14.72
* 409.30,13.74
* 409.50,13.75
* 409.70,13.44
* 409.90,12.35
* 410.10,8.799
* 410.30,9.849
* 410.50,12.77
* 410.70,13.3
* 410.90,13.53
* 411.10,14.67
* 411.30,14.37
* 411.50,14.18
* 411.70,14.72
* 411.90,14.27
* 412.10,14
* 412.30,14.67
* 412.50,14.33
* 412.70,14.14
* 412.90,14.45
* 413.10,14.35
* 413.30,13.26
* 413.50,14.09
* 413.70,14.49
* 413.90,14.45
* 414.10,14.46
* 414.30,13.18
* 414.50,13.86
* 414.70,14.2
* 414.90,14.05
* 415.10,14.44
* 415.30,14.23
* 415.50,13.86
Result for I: 22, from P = 19.8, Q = 1.9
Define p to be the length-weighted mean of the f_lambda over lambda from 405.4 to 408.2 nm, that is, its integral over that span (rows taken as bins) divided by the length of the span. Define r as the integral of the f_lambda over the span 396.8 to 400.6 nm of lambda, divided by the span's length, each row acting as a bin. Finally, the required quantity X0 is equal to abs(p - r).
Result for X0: 1.6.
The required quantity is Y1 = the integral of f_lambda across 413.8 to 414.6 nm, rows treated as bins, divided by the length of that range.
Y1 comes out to 14.0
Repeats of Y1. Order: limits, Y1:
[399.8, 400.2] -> 14.0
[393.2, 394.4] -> 7.6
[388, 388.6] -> 13.1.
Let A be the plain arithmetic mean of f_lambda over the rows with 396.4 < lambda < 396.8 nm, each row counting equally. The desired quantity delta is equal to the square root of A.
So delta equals 2.61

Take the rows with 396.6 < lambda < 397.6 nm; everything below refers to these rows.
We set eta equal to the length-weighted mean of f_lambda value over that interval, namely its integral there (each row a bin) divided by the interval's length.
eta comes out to 6.7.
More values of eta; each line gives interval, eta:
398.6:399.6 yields 14.2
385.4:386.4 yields 12.7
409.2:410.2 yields 12.4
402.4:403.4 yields 13.8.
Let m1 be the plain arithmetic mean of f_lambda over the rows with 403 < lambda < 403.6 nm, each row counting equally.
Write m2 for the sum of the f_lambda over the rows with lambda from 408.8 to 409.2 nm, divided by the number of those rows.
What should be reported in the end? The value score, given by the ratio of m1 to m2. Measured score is 0.88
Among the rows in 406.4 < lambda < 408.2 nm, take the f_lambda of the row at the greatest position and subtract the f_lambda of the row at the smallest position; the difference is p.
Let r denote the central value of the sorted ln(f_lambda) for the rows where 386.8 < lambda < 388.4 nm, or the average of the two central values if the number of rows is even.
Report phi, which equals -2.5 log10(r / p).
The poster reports -1.1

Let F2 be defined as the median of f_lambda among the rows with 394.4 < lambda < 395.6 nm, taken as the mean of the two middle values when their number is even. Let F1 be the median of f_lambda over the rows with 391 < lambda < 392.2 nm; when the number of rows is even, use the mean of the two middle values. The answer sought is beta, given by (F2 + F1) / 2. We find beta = 13.1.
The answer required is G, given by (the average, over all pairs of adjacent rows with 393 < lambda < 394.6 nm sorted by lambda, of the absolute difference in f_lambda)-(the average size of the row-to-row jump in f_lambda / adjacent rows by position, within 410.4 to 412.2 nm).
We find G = 1.3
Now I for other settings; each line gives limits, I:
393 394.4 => 14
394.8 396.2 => 19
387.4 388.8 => 20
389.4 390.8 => 19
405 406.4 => 21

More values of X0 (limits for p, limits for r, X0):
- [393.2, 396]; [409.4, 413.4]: 2.9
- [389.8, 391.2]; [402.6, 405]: 1.2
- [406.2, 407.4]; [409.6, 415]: 0.0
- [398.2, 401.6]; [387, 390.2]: 1.9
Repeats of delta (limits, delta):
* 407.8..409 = 3.80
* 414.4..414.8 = 3.75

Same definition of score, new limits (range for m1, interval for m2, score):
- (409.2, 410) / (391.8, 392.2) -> 1.07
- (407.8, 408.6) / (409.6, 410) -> 1.11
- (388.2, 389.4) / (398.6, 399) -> 0.78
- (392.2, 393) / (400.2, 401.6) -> 0.78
